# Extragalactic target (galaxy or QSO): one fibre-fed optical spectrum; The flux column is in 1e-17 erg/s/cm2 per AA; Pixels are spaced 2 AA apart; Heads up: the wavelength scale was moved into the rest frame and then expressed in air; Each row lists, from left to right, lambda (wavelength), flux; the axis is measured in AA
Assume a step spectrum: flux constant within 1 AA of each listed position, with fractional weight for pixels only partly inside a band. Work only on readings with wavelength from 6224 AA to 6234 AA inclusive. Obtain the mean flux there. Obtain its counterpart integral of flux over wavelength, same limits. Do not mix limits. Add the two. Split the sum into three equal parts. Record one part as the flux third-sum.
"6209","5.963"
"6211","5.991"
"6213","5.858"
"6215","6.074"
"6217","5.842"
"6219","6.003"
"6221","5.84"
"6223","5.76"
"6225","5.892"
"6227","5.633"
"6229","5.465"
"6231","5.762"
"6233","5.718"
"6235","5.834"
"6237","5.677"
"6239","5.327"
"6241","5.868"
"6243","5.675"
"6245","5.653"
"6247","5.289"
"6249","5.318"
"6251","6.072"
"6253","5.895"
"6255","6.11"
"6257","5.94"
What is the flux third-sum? 20.9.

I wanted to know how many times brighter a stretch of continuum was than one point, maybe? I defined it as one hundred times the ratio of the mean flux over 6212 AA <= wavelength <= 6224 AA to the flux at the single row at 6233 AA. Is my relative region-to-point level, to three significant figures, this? 103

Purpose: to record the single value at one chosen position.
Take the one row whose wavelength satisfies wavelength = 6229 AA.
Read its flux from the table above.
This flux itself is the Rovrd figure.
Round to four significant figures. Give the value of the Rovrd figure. 5.465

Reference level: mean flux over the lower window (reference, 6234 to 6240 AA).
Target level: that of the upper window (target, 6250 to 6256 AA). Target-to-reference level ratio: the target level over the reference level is 1.07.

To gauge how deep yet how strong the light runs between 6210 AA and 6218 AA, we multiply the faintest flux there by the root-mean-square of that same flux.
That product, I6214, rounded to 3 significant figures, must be 34.7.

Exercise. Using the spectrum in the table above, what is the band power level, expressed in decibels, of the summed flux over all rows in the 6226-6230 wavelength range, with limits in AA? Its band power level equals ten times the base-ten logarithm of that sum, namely 10.5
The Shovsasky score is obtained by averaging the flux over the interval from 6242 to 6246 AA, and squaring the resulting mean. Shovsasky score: 32.1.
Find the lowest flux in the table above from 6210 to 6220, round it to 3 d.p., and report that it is 5.842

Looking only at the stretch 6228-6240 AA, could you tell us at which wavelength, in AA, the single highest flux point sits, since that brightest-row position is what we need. 6235 AA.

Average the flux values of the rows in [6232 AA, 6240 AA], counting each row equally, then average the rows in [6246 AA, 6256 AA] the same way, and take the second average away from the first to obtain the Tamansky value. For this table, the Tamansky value -0.10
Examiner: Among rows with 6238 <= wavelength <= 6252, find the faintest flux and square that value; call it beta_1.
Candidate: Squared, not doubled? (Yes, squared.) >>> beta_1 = 28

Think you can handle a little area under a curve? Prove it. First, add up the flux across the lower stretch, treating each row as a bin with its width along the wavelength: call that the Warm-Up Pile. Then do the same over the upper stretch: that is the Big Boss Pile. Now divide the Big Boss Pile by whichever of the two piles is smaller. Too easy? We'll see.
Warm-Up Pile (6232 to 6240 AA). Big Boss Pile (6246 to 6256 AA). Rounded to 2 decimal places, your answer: 1.27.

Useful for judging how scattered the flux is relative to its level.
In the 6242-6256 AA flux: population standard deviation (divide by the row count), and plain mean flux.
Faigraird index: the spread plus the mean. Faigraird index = 6.02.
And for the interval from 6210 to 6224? 6.01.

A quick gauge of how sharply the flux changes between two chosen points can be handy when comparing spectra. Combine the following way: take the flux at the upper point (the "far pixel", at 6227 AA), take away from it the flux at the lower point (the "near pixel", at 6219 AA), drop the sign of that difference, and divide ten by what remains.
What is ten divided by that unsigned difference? 27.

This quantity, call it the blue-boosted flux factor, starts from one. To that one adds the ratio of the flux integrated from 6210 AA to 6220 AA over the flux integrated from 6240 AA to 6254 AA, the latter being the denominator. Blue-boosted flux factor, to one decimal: 1.7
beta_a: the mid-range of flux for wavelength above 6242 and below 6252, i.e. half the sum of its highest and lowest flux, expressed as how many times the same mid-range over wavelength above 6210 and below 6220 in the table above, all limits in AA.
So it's 0.95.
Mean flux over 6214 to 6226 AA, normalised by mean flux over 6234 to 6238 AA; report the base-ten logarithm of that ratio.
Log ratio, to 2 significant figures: 0.011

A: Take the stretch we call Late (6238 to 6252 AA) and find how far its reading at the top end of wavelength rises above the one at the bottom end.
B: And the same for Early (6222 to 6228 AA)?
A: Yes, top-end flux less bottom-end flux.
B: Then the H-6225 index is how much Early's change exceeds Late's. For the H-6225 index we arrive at -0.9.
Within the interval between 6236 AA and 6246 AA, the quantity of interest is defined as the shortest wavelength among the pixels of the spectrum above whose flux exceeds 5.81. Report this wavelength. 6241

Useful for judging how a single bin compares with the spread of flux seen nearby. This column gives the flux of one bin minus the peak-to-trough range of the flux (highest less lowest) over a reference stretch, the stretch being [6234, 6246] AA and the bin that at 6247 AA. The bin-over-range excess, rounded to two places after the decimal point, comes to 4.75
